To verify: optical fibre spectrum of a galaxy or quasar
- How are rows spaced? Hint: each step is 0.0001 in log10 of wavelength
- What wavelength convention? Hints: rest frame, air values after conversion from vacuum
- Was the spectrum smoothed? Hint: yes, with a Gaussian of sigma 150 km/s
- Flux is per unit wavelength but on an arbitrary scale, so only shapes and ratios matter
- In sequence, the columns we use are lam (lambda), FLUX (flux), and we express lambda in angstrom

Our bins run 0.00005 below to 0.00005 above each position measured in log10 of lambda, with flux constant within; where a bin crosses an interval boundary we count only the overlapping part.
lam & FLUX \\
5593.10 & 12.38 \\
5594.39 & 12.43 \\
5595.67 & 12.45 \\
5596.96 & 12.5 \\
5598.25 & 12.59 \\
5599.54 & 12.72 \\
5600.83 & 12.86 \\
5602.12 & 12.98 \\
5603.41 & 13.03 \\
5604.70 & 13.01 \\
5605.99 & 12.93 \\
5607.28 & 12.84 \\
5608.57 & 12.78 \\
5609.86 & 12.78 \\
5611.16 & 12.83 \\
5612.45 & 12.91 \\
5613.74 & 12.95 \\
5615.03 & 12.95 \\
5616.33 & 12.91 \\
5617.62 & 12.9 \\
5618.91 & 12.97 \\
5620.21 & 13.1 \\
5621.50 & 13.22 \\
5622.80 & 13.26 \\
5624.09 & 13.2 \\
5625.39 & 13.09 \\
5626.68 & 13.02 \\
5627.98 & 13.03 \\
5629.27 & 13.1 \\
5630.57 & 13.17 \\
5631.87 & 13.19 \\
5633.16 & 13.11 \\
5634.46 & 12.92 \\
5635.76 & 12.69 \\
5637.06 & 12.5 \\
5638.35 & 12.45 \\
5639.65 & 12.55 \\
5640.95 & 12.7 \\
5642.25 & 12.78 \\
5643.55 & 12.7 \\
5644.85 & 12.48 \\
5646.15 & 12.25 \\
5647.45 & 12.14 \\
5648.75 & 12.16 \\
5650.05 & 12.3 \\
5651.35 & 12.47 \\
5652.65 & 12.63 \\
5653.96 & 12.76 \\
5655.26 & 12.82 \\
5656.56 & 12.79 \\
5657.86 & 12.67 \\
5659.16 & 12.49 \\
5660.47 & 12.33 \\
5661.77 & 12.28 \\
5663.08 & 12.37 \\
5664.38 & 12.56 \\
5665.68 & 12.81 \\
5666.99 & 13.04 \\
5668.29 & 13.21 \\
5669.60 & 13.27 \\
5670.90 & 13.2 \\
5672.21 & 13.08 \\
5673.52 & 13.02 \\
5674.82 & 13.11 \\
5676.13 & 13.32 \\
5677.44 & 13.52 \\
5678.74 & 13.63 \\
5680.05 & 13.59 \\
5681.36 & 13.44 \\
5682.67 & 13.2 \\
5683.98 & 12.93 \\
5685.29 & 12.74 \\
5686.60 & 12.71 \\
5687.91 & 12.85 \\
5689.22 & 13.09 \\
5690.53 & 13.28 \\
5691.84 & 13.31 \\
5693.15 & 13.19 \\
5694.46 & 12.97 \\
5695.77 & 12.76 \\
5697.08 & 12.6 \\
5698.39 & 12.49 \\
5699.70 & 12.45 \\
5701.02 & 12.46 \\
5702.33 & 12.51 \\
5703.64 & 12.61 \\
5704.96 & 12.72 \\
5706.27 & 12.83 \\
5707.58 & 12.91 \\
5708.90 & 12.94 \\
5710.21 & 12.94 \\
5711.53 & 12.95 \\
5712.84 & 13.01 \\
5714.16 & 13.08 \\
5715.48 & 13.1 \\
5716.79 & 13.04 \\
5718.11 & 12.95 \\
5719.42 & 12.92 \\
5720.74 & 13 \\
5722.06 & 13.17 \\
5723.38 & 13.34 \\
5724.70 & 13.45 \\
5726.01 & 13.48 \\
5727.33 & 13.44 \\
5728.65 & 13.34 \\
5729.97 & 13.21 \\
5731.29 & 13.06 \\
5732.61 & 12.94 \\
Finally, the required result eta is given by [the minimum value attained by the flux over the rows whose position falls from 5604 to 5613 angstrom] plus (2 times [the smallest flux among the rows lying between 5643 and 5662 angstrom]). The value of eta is 37.1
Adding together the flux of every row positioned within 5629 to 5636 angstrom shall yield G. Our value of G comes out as 78.2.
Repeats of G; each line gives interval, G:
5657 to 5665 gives 74.7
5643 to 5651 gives 74.0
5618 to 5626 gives 78.8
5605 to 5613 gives 77.1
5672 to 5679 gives 79.7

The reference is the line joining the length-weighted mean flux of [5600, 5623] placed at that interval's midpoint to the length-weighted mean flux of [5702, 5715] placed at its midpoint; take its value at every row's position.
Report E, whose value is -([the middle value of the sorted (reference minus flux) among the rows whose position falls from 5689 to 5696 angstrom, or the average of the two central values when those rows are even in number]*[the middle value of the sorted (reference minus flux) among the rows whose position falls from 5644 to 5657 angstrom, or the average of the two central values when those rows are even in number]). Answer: 0.117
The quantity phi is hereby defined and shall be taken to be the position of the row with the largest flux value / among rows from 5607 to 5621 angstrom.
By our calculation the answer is 5620.21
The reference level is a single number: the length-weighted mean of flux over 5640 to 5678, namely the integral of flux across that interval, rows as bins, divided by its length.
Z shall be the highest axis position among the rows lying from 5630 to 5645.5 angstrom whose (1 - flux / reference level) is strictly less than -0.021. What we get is 5633.16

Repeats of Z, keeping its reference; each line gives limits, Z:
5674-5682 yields 5681.36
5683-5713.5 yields 5712.84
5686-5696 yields 5693.15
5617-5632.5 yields 5631.87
